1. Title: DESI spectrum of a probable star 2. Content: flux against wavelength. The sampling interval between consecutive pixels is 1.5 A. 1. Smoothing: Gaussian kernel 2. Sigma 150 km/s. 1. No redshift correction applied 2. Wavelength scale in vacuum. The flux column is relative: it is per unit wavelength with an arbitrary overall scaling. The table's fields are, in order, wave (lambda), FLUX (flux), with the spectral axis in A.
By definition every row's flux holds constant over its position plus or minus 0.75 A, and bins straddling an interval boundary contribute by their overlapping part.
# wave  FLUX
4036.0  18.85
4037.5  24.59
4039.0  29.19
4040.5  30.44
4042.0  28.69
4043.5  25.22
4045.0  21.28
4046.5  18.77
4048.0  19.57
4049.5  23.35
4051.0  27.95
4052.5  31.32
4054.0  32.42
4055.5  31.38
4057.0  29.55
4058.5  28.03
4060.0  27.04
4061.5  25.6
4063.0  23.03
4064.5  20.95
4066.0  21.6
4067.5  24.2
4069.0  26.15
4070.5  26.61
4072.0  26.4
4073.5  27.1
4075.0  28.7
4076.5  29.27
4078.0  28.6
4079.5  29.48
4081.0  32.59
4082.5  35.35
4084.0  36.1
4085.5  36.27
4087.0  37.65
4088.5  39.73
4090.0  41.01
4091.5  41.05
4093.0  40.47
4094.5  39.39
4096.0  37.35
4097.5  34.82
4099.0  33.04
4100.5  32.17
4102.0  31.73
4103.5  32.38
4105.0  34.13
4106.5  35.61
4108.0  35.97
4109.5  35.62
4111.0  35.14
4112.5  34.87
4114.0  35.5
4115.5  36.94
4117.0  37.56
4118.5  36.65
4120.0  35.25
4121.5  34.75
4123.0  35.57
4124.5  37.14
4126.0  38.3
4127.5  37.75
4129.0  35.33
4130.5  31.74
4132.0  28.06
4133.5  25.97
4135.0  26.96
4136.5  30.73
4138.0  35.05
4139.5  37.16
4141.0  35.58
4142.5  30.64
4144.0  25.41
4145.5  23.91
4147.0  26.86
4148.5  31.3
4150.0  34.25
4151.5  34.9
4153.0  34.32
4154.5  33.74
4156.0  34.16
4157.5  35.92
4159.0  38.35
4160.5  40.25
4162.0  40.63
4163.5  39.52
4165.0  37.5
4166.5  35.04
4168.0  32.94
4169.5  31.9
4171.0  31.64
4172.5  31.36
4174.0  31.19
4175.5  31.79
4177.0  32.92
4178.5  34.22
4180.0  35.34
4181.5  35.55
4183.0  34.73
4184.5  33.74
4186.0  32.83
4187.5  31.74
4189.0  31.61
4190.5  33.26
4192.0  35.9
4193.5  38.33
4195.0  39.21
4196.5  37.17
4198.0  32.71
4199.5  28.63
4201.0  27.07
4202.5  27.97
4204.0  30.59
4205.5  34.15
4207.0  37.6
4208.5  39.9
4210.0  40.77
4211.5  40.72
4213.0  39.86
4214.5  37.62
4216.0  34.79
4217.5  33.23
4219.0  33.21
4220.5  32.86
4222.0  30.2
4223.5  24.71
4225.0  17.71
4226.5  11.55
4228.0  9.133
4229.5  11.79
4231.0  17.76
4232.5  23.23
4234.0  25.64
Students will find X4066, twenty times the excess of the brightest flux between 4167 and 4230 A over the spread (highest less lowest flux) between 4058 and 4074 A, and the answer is 674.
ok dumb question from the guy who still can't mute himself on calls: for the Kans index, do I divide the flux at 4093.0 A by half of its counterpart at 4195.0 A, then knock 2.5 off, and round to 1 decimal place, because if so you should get -0.4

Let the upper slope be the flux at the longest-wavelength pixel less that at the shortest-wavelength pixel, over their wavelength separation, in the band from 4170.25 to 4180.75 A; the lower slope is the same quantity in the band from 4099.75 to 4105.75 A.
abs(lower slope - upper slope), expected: 0.0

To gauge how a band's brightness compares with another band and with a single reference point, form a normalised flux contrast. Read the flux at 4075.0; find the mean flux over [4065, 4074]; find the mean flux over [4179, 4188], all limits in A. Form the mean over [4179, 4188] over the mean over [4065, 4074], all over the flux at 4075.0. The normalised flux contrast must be 0.047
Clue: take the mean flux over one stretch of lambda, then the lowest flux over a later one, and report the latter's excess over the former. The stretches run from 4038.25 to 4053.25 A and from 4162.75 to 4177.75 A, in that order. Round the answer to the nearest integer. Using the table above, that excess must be 6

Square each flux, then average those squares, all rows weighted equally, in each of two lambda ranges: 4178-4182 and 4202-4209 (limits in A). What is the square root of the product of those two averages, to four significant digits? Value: 1203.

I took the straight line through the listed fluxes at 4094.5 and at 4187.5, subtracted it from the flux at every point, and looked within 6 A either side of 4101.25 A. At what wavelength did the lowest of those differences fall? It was 4102.0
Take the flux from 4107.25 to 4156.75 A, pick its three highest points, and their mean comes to 37.9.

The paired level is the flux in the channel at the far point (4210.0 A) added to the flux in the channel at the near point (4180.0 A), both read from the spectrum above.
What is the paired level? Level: 76.1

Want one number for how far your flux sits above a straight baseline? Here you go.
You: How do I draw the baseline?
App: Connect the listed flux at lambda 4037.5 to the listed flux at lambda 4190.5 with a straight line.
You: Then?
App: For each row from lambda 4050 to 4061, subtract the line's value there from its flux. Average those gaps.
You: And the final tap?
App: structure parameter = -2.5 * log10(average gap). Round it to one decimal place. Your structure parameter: -1.5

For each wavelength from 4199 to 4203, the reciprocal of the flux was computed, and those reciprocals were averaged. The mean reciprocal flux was 0.036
